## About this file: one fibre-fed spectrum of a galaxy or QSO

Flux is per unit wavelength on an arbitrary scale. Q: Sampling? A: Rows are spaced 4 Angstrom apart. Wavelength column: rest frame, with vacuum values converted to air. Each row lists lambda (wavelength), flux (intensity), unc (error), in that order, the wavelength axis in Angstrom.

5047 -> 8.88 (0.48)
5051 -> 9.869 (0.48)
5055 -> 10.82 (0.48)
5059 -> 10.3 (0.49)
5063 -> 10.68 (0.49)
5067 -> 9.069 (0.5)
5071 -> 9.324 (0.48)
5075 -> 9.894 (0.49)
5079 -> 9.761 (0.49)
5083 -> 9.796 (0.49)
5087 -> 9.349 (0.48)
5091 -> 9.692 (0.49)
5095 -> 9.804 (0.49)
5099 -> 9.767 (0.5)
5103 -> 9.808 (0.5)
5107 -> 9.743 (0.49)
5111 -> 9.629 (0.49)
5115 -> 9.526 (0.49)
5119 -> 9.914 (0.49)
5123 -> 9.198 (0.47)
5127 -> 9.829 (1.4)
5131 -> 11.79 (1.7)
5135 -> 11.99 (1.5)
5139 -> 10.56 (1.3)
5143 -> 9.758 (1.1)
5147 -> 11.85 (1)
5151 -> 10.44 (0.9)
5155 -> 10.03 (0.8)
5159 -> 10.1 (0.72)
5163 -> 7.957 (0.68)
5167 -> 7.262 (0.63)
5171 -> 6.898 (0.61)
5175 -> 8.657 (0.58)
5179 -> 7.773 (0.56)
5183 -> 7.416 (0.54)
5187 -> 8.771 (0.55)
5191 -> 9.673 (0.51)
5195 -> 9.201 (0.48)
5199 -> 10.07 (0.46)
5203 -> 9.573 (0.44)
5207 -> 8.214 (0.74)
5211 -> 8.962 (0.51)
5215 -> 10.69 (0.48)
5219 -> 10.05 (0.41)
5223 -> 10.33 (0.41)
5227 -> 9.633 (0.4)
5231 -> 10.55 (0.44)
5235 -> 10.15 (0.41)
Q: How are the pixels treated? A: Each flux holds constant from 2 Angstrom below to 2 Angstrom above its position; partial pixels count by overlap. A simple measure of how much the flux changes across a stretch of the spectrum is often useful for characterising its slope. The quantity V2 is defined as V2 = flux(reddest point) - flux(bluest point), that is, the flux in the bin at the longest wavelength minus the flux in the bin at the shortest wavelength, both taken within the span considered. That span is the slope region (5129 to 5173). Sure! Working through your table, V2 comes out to -4.9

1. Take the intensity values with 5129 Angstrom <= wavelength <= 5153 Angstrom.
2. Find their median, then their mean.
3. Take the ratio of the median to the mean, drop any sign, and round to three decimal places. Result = 1.010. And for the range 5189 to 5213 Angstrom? 1.011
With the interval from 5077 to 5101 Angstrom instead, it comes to 1.007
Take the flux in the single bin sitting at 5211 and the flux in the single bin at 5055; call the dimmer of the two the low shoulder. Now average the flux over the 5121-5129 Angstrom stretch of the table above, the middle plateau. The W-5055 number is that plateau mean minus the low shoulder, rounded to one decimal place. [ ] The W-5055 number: 0.6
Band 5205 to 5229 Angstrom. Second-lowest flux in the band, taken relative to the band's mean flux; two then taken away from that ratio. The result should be -1.071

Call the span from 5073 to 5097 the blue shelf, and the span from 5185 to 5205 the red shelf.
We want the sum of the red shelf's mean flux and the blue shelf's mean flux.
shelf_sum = 19.2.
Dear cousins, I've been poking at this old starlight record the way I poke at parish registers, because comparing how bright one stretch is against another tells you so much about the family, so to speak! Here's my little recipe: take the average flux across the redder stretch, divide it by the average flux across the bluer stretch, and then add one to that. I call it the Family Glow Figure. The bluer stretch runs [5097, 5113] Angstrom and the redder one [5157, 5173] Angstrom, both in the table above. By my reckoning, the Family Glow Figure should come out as 1.83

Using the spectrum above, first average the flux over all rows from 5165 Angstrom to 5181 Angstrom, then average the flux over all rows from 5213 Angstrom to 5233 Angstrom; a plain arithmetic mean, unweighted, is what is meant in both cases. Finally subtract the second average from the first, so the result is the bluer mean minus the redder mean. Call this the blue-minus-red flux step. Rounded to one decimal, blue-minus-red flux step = -2.6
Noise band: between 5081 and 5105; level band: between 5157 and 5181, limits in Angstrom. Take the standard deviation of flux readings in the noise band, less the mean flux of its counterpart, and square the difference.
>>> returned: 63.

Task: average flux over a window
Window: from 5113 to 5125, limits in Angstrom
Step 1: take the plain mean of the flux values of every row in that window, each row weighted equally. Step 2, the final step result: 9.55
